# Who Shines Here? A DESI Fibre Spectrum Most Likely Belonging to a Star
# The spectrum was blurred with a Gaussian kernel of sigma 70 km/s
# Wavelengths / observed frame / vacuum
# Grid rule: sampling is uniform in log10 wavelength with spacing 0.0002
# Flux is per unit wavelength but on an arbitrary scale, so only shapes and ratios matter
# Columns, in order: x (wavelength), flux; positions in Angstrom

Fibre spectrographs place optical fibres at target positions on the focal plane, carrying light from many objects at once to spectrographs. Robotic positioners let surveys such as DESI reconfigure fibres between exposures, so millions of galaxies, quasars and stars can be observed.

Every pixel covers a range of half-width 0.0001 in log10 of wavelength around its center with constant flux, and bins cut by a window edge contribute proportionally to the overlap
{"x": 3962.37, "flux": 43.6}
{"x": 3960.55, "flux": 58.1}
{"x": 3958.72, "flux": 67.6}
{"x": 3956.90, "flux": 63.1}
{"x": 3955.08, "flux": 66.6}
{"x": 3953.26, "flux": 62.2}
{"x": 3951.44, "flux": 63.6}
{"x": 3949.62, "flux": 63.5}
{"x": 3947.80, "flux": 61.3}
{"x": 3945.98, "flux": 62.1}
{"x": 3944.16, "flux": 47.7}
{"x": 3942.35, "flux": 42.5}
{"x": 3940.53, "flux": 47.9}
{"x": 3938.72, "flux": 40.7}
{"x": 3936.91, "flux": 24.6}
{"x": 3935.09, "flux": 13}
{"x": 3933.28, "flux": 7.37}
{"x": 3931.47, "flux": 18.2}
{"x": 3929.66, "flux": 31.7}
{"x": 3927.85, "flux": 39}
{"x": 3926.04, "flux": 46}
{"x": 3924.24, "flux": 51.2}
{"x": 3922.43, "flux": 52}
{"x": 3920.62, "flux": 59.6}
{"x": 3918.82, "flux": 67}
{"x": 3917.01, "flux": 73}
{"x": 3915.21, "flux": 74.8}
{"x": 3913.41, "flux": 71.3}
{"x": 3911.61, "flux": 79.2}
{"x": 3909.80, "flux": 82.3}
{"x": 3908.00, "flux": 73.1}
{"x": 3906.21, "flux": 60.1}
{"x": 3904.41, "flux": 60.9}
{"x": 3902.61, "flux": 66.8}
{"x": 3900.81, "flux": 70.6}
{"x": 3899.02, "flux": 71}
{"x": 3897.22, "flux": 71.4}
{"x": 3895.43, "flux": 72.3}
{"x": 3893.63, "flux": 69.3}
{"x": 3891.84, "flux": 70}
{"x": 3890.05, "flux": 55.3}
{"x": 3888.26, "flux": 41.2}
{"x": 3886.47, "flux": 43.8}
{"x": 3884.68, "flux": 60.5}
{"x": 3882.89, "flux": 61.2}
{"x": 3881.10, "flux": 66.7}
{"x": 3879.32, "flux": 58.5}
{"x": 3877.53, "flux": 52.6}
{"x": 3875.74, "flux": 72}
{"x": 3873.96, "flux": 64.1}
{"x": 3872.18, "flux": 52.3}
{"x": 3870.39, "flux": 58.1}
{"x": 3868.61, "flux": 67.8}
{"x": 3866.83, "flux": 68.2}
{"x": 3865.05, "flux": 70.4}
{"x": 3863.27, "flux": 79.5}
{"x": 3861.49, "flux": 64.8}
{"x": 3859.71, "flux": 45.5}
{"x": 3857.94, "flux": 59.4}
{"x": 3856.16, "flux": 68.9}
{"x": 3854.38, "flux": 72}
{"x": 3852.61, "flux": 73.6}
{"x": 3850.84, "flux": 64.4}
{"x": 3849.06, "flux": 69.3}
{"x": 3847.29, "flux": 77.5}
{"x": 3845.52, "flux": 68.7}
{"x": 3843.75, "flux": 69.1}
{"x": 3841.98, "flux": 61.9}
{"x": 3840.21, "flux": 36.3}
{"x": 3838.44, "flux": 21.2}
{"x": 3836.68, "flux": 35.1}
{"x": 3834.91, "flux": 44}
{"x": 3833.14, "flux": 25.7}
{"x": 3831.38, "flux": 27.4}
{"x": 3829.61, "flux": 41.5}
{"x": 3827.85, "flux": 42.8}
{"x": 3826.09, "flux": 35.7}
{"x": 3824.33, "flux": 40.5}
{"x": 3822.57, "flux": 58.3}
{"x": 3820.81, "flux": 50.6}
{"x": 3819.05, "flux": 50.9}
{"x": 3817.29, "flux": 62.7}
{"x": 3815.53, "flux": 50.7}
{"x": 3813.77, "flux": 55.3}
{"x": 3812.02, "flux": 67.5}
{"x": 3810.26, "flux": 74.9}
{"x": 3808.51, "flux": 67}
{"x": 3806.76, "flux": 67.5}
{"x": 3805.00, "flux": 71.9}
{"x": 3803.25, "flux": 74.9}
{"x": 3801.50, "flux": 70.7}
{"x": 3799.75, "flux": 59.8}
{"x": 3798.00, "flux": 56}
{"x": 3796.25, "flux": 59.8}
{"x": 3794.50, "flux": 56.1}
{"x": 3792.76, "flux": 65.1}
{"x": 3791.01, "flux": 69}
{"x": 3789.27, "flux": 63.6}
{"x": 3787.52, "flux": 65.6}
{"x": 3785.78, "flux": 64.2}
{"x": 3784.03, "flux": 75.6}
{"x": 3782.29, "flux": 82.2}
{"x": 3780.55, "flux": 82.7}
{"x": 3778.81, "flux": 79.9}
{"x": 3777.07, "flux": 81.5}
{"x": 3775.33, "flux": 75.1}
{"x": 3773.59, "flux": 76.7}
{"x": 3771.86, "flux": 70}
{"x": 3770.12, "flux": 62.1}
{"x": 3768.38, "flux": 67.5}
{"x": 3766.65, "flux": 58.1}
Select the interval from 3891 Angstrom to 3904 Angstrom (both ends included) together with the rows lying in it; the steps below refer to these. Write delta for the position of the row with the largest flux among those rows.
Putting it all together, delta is 3895.43 Angstrom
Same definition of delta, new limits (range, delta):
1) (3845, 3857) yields 3847.29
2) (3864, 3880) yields 3875.74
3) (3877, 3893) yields 3891.84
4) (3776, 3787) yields 3780.55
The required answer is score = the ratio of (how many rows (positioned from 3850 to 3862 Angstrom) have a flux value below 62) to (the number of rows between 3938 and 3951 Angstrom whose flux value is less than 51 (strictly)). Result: 0.50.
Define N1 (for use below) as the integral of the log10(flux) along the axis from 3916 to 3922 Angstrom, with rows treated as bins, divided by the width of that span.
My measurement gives 1.81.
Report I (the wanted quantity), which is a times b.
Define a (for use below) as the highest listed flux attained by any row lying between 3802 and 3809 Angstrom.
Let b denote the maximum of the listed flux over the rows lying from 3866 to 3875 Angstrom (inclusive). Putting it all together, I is 5108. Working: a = 74.9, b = 68.2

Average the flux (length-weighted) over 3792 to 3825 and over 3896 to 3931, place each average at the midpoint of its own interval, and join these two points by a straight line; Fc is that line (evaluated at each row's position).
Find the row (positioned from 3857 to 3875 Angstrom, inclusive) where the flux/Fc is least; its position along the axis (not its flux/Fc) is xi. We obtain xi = 3859.71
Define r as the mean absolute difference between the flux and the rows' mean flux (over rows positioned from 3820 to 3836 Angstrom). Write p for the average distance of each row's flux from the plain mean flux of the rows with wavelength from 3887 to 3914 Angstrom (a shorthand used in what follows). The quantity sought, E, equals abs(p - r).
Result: 0.3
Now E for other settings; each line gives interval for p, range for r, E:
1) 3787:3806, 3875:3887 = 1.4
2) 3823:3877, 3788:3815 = 9.4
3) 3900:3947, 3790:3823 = 10.0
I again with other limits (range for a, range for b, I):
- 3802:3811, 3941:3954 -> 4764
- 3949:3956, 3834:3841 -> 2930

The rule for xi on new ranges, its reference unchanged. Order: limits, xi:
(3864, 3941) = 3933.28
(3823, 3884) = 3838.44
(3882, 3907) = 3888.26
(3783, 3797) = 3794.50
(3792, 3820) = 3815.53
